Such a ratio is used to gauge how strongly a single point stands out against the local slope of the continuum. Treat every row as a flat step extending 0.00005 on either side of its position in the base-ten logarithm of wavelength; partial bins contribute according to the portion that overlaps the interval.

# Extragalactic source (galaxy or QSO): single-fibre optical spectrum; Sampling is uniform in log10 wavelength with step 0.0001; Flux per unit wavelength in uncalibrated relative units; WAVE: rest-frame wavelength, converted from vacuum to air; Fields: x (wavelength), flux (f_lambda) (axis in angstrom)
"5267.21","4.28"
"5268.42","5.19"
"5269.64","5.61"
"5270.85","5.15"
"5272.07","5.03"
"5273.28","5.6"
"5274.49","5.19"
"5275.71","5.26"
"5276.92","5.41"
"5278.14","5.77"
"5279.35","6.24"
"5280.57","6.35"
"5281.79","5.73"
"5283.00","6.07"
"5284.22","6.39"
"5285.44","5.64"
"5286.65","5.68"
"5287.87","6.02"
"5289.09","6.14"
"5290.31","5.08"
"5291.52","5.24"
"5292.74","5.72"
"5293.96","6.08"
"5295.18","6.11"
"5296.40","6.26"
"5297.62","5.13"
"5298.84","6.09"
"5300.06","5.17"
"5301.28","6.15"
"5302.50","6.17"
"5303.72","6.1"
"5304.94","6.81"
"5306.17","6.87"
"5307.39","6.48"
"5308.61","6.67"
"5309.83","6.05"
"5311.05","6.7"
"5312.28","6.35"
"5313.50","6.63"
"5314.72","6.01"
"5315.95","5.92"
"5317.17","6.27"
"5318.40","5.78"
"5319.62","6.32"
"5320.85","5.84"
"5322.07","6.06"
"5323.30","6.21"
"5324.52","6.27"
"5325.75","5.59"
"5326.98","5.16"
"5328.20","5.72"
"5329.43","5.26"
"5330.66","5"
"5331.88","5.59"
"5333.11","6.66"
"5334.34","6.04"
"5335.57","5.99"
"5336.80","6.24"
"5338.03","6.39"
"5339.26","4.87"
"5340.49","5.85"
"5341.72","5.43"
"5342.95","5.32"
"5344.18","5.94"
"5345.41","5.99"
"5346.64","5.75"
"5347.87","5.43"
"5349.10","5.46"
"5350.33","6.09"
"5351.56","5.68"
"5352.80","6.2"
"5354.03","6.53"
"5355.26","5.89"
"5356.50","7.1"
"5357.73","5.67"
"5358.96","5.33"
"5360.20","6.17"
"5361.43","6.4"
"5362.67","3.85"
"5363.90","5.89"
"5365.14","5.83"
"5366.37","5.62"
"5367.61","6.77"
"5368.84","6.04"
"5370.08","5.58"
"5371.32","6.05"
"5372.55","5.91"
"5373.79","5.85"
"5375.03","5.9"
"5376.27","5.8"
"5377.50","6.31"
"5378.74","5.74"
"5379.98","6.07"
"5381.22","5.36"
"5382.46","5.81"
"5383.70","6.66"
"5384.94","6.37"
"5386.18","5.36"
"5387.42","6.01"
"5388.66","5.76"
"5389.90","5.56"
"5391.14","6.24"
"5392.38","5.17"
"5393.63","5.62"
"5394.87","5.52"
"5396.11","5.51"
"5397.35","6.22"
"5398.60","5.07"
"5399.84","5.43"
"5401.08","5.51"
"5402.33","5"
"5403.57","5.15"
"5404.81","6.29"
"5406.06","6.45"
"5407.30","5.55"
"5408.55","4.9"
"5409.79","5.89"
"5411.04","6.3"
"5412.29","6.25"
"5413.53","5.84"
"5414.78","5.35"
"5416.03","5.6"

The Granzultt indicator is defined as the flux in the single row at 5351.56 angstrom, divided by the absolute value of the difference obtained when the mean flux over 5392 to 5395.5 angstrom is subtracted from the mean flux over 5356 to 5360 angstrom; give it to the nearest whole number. 10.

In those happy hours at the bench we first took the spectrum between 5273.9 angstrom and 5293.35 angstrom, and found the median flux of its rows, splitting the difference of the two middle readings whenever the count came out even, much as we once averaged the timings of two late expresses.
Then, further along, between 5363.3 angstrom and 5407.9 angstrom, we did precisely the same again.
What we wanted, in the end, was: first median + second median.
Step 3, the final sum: 11.5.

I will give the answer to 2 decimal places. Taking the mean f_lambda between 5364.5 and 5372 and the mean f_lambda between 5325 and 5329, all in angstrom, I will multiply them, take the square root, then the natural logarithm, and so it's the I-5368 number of 1.75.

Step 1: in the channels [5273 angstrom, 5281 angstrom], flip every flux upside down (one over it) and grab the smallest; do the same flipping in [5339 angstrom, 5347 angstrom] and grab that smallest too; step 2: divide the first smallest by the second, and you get 0.94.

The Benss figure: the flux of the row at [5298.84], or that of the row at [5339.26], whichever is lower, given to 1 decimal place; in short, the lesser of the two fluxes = 4.9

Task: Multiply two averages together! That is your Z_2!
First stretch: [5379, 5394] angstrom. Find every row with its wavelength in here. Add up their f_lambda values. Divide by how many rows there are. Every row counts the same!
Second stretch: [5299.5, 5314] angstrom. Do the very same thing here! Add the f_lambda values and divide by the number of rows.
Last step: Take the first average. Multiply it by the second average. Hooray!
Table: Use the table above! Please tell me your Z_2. 37.0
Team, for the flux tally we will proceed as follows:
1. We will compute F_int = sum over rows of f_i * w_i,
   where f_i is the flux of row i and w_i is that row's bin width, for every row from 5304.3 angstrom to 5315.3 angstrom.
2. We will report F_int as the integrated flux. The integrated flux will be 72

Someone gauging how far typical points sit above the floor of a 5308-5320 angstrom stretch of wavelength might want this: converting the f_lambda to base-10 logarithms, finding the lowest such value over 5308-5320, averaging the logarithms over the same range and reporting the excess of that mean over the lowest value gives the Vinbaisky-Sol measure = 0.035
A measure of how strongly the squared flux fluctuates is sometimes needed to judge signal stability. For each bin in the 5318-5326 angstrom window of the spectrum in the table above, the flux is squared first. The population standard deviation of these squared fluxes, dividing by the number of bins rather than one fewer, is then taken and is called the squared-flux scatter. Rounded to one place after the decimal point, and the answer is 3.1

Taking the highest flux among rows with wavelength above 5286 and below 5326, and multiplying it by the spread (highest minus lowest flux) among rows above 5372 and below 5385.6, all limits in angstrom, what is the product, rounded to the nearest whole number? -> 9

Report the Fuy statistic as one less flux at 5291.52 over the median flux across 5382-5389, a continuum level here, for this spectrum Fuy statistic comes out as 0.11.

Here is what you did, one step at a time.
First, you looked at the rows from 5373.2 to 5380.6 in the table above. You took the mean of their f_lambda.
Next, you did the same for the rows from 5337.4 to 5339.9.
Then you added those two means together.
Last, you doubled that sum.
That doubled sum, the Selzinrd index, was 23.15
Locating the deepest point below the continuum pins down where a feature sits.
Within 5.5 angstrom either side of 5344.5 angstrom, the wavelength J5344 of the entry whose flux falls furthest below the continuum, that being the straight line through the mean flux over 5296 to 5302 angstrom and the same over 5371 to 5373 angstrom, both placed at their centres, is 5339.26 angstrom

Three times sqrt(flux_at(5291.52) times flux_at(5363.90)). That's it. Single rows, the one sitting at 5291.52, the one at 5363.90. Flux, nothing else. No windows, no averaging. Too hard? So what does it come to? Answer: 16.7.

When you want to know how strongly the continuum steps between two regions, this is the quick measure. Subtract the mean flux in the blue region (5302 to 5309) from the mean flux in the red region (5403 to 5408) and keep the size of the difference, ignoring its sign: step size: 0.66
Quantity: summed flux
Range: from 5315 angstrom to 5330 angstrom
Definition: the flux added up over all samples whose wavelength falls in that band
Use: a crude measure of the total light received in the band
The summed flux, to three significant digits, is 70.4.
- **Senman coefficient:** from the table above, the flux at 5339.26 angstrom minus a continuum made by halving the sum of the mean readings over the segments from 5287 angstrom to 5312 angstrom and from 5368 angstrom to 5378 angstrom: -1.1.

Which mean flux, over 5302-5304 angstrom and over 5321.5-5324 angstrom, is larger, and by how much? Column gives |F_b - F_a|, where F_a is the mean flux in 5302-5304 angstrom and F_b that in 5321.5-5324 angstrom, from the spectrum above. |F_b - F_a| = 0.0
